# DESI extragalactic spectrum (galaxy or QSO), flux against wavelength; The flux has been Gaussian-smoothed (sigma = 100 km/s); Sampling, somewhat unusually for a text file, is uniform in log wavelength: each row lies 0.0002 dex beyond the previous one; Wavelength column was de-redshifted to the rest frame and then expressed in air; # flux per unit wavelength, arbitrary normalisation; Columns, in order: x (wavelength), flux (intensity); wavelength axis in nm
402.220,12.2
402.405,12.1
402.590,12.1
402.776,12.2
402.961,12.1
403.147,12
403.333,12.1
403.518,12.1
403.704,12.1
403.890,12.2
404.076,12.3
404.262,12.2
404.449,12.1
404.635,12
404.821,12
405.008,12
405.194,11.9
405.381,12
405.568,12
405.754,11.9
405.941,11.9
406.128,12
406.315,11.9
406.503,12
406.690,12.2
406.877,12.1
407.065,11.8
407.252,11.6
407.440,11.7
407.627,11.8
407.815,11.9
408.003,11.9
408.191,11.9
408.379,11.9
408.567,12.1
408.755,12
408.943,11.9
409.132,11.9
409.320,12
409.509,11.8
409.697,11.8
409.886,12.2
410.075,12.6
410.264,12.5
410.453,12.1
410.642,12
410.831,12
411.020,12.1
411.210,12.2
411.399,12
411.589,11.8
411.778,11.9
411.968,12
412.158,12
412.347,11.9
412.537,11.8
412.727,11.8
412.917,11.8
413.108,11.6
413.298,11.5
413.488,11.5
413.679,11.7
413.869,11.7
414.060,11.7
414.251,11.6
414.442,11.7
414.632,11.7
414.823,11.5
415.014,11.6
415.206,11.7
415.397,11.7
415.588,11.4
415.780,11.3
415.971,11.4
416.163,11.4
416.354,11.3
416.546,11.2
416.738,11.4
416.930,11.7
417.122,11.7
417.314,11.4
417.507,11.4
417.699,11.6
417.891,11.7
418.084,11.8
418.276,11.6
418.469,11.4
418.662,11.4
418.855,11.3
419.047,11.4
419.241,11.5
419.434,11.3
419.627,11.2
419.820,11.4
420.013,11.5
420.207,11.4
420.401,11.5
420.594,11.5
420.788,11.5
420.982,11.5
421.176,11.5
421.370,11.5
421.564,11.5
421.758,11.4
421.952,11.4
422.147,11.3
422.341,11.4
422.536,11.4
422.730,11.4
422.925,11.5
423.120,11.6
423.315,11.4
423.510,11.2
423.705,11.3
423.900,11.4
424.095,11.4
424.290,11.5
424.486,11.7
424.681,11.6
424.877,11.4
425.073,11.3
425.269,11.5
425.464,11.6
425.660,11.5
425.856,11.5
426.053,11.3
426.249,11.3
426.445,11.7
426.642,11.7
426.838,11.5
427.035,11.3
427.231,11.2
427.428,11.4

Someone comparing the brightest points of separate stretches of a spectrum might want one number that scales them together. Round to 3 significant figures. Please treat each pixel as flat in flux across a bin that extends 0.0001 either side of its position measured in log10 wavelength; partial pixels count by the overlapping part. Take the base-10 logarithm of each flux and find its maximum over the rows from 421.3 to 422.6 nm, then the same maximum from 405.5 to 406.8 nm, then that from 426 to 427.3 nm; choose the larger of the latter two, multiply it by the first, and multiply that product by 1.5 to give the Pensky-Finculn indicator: 1.73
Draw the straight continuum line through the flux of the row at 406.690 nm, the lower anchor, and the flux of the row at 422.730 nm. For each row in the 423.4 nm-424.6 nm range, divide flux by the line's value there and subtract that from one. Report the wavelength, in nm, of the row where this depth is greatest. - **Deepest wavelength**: 423.510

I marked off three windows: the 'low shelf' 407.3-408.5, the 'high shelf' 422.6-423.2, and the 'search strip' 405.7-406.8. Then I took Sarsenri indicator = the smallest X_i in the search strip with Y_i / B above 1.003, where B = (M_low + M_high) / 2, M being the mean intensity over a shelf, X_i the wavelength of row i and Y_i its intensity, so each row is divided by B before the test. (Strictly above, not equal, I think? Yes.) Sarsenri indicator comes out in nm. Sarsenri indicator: 405.754 nm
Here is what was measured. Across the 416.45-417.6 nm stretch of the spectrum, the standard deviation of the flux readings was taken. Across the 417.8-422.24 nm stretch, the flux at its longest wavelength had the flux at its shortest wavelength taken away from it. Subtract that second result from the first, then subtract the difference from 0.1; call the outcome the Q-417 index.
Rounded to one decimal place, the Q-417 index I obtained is -0.5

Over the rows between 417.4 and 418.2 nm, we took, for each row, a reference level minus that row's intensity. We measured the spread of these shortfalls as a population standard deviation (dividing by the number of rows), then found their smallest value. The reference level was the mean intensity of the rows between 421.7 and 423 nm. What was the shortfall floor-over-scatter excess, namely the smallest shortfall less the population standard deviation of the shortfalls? -0.55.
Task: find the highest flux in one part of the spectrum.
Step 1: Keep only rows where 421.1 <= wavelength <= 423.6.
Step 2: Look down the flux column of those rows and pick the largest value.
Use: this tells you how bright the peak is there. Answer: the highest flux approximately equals 11.6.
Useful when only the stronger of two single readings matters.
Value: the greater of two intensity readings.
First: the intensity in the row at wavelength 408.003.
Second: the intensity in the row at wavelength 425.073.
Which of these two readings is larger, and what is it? 11.9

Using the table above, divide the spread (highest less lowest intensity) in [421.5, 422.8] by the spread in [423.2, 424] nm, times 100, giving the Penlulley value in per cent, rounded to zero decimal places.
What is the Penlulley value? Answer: 100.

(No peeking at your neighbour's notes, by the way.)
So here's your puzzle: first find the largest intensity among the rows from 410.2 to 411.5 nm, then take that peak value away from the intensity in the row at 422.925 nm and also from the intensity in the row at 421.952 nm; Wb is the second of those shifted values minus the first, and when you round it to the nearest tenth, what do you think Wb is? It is -0.1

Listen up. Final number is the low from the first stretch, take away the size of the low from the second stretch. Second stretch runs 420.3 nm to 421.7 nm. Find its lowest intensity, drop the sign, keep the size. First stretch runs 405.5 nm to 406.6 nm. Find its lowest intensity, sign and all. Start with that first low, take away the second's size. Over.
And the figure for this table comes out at 0.4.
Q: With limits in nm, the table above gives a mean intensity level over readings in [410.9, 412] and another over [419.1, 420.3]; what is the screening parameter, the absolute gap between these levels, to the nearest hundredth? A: 0.62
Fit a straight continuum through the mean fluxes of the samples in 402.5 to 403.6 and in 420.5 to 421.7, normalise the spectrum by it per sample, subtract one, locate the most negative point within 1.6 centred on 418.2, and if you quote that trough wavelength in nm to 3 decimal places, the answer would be 418.855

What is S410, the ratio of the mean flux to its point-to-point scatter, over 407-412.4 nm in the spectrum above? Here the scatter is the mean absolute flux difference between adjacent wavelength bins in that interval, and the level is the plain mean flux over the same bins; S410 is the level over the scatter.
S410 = 96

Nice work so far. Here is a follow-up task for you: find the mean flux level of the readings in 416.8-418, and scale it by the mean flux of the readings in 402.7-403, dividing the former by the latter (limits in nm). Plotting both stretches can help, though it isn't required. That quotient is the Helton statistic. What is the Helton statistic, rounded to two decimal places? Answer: 0.95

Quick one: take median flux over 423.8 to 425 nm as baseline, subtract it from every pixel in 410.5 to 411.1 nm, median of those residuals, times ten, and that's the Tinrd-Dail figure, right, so 5.5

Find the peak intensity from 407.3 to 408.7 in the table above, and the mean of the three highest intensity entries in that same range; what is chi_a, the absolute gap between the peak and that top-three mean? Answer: 0.13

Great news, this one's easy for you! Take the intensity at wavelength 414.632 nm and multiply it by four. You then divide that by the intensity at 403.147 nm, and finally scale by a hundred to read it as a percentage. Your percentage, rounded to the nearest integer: 390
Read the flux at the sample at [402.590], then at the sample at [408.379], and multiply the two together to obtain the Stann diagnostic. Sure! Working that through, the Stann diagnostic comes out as 144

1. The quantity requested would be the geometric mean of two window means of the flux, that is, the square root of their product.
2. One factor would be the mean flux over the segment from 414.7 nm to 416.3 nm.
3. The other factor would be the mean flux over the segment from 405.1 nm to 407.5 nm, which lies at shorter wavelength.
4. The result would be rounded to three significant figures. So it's 11.7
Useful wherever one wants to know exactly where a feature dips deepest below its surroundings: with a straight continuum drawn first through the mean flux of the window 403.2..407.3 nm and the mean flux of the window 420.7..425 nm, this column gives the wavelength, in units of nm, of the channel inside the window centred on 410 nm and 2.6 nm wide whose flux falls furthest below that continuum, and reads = 409.509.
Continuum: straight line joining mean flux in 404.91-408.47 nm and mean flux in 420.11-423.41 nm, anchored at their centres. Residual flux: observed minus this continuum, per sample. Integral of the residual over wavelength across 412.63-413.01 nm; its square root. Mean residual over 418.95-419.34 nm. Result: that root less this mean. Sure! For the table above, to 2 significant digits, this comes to 0.25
